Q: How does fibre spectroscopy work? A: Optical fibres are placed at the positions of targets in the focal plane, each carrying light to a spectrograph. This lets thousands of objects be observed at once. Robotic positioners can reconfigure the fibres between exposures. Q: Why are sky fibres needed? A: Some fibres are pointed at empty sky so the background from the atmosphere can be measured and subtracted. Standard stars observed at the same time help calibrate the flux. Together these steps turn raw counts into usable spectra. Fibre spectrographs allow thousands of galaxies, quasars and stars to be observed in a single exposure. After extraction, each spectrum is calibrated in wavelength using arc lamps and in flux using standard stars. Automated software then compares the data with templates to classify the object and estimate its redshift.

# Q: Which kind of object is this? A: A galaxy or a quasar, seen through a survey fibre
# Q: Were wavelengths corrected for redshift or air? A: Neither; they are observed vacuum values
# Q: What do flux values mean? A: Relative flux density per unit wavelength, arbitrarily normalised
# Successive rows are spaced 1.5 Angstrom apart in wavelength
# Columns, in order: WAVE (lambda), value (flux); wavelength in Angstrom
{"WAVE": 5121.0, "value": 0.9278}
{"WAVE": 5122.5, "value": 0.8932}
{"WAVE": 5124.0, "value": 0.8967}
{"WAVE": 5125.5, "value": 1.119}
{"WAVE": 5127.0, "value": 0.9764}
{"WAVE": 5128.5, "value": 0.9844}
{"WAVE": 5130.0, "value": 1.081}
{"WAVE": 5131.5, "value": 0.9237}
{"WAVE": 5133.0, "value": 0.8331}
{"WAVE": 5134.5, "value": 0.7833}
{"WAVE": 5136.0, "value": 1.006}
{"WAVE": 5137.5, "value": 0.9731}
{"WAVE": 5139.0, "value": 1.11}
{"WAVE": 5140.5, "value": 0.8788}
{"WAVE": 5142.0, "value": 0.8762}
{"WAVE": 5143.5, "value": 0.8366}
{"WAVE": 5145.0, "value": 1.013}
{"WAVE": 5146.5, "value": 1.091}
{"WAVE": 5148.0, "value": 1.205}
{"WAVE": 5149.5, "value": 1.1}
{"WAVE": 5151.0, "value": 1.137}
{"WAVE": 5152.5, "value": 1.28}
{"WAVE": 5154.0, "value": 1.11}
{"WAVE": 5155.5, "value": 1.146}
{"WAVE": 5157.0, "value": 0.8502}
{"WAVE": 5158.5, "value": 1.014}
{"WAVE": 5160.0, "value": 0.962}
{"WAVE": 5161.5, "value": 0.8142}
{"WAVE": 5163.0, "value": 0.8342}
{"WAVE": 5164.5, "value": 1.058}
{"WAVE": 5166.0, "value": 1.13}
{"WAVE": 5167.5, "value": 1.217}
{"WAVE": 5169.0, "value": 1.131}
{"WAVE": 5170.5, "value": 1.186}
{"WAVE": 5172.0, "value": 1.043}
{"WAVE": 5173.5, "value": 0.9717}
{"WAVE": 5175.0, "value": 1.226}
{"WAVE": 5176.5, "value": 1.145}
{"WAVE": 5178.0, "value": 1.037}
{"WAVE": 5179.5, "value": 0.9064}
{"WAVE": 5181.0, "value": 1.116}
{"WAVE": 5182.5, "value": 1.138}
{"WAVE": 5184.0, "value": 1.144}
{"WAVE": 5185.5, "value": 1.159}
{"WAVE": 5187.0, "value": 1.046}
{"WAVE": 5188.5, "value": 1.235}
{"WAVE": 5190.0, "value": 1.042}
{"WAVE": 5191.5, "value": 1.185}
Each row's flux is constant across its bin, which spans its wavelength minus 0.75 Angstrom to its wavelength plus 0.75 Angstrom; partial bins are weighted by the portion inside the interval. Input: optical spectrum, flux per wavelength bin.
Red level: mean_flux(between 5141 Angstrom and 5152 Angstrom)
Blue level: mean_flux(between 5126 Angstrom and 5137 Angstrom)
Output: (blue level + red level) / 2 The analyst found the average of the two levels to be 0.99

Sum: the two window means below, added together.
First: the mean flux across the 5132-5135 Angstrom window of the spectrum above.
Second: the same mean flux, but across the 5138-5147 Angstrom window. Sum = 1.78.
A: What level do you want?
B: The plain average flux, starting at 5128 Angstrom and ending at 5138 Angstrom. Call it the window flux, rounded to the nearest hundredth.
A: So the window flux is 0.94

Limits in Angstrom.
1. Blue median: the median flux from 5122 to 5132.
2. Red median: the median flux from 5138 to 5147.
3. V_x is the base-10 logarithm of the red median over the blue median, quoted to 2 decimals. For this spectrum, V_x -0.01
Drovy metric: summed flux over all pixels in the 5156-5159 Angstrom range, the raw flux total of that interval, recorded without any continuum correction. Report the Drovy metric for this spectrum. 2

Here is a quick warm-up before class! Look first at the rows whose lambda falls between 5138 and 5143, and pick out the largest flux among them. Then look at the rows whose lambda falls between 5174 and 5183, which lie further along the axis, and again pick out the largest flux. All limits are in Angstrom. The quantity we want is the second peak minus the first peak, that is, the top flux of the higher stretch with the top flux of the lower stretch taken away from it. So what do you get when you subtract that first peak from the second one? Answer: 0.12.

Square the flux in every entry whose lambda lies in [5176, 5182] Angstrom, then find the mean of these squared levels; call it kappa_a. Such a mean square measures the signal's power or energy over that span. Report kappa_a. 1.11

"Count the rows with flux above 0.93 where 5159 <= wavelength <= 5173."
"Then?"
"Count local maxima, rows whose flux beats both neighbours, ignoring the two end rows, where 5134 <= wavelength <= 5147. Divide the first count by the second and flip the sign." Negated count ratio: -3.50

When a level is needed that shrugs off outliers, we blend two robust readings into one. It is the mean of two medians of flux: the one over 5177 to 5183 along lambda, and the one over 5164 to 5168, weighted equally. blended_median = 1.10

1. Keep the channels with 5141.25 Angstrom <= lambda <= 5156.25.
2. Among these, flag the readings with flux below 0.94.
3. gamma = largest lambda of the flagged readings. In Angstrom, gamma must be 5143.5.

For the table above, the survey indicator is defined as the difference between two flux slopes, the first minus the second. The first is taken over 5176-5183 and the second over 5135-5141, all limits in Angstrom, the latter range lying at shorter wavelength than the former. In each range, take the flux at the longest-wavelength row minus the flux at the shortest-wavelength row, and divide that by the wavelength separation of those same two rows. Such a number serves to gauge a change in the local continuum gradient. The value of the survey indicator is 0.027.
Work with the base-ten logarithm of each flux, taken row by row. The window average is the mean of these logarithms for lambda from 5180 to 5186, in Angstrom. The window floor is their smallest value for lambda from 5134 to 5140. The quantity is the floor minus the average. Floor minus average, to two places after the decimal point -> -0.16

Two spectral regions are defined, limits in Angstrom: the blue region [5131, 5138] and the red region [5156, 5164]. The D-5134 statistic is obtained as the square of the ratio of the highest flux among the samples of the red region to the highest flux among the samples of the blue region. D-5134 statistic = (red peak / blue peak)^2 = 1.02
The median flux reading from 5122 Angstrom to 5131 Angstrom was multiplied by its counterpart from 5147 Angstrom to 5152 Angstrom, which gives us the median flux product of 1.11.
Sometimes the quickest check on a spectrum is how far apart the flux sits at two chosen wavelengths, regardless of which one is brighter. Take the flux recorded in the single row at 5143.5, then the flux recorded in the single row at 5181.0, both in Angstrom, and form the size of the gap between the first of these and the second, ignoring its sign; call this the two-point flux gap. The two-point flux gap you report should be 0.28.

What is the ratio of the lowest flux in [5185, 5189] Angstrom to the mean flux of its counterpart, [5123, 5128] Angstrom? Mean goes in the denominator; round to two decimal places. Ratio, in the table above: 1.05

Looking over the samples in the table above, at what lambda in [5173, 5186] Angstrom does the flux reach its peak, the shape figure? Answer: 5175.0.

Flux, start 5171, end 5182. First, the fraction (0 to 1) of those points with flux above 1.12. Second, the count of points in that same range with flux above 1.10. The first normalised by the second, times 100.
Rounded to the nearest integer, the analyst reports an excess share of 10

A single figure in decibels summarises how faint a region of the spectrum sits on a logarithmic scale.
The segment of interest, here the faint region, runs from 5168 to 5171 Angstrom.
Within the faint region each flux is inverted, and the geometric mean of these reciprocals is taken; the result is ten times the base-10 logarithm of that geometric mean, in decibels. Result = -0.64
